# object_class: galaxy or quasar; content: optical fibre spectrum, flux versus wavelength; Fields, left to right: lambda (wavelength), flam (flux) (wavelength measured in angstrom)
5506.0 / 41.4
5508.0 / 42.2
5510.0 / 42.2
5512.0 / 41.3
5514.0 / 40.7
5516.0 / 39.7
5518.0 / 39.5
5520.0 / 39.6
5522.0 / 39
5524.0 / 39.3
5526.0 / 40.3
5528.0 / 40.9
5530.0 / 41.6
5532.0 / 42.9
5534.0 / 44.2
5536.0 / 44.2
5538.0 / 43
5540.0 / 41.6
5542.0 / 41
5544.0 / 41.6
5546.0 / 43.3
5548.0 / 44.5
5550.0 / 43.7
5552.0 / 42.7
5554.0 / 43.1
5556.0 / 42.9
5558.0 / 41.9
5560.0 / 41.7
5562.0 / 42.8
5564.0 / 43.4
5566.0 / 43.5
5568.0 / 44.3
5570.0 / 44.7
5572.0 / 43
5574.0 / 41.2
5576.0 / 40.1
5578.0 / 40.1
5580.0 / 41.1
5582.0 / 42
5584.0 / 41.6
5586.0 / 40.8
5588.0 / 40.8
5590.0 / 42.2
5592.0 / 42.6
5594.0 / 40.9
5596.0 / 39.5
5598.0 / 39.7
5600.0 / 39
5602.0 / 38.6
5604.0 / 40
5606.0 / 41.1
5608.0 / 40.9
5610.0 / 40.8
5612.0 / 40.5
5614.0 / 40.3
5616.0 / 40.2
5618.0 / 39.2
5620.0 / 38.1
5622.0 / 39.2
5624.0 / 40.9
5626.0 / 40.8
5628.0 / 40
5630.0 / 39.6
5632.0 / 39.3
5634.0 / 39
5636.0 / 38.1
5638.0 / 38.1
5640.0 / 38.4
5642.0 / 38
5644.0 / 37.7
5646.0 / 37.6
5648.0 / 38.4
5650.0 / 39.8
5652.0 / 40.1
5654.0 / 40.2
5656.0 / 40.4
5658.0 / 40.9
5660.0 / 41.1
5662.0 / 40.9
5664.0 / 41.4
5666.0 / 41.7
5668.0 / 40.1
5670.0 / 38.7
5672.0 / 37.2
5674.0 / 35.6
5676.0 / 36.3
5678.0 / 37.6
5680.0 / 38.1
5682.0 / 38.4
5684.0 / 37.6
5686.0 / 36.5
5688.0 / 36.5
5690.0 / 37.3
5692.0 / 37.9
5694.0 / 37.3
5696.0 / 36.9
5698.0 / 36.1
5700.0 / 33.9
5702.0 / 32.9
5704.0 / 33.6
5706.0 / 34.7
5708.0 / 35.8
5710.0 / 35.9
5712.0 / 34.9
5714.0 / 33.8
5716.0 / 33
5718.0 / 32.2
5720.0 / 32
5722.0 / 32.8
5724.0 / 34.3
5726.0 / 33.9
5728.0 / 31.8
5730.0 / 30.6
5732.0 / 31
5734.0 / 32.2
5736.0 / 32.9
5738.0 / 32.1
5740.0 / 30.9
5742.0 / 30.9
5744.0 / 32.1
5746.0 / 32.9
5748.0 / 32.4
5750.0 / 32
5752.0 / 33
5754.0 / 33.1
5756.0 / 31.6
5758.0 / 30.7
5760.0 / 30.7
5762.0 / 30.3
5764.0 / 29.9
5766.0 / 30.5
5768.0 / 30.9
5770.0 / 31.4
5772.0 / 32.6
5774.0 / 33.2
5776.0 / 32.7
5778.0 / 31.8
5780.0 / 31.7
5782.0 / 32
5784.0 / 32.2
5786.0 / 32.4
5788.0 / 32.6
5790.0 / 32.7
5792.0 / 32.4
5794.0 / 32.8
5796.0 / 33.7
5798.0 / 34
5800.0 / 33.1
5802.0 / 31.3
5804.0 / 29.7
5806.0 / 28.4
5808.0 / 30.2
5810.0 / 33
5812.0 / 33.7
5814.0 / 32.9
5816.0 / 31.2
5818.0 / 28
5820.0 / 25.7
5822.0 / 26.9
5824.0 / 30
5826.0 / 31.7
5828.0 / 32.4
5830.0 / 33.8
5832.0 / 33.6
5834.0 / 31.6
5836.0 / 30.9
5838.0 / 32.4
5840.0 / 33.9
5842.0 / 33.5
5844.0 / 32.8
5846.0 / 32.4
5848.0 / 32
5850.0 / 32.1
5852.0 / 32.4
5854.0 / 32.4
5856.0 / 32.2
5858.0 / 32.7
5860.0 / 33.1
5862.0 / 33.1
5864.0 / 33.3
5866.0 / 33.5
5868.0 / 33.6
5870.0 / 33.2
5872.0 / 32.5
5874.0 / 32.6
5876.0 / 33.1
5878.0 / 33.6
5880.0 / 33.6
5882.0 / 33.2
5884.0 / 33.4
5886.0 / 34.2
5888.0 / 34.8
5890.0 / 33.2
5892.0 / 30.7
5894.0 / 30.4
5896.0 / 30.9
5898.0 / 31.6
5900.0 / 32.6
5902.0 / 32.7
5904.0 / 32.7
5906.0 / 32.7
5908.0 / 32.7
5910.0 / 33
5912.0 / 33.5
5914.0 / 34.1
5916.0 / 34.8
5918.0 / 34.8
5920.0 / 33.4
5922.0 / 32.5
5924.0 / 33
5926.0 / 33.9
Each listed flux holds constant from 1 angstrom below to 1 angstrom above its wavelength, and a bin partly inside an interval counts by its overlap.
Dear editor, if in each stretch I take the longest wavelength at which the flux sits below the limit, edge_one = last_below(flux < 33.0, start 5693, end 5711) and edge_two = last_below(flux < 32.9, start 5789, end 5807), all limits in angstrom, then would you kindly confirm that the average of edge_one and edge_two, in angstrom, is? 5754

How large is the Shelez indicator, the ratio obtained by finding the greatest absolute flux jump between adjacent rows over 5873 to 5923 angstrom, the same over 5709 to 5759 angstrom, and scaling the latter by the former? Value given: 0.84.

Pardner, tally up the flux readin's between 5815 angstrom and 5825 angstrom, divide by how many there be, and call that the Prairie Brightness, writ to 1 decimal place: 28.4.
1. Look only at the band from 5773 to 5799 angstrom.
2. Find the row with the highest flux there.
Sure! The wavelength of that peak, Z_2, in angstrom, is 5798.0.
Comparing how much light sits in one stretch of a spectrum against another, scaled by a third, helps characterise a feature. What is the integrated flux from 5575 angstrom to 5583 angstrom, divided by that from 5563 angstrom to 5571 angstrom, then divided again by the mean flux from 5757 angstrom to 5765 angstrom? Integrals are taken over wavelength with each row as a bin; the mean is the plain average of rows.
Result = 0.0305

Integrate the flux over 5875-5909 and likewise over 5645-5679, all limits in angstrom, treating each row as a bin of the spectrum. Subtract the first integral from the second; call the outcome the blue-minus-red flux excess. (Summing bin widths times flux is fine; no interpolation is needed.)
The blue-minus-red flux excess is 224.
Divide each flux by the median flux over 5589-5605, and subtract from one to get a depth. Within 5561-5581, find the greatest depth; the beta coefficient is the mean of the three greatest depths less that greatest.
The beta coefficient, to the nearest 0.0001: -0.0084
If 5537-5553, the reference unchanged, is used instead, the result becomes -0.0100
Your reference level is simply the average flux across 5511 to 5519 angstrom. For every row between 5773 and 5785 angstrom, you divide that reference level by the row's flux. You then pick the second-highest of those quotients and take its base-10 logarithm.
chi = 0.103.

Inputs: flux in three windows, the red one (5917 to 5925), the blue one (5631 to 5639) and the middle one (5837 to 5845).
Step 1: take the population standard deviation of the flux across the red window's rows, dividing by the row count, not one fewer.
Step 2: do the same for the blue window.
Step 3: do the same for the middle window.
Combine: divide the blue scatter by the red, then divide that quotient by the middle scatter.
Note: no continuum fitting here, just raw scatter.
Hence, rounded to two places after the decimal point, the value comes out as 1.07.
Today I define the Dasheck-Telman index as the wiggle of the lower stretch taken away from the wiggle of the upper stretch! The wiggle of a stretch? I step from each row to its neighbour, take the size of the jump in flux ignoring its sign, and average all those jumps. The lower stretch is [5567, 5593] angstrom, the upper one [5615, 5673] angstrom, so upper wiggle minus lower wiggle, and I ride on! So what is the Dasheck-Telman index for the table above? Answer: -0.2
